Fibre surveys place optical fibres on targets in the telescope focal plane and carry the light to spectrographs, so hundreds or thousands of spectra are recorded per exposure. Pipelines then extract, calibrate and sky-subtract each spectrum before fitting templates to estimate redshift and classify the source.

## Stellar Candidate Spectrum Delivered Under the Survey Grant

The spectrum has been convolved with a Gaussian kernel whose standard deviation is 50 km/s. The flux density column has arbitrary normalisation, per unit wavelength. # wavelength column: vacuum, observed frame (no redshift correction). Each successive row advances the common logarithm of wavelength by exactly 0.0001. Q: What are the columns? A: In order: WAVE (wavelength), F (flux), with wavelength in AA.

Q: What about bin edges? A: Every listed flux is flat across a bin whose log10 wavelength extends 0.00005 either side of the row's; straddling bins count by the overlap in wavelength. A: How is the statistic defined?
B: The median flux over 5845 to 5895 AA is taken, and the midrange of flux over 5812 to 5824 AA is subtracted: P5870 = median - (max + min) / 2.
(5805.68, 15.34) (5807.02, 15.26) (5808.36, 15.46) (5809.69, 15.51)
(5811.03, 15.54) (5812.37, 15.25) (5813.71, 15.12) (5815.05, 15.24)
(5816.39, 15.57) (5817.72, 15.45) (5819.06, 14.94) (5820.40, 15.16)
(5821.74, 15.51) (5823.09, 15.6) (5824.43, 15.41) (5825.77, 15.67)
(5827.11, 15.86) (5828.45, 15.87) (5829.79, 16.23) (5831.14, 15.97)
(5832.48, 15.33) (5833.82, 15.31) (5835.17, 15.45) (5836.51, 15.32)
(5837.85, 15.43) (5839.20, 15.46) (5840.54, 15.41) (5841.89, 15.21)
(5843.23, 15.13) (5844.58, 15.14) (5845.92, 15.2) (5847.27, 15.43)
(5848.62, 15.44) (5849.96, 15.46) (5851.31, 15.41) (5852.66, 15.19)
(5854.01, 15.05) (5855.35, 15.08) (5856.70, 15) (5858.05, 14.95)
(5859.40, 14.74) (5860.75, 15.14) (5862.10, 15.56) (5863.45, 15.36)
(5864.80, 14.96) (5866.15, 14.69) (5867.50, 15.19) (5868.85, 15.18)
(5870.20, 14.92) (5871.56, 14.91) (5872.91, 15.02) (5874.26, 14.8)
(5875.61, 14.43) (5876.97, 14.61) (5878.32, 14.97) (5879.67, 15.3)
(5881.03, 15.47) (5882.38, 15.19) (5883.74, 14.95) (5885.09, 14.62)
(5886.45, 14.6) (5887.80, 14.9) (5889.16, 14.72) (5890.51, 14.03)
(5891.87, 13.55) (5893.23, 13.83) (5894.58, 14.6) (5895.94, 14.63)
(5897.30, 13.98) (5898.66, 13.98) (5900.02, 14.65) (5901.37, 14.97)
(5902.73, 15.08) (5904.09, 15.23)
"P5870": -0.30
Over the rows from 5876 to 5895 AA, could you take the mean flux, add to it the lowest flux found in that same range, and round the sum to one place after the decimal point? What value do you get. 28.2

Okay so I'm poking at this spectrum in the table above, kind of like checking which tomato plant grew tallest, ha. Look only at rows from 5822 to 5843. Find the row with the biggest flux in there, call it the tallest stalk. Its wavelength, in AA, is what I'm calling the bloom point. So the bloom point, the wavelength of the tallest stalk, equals 5829.79 AA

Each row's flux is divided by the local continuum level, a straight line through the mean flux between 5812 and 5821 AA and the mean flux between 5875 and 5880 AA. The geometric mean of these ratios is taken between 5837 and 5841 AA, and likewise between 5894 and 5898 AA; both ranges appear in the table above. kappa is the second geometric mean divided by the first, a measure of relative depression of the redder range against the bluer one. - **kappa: 0.96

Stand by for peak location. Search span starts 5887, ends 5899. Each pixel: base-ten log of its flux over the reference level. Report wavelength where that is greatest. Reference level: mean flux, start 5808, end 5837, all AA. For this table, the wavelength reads 5887.80 AA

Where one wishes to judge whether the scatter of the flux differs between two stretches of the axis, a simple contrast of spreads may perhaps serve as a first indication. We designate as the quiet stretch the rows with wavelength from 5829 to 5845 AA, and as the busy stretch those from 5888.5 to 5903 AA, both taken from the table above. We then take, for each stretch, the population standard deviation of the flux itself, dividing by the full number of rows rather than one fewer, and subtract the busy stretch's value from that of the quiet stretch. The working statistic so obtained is -0.17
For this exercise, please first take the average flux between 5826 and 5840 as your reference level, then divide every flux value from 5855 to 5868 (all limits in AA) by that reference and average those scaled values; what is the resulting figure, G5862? 0.964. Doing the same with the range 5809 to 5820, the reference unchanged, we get 0.981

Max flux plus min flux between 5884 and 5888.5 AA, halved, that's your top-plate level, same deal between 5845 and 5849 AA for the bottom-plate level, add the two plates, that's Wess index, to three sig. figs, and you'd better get 30.1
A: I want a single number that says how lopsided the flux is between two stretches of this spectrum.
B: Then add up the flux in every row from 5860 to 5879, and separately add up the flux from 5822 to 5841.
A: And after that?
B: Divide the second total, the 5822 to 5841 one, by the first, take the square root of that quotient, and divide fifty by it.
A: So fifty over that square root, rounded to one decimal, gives 49.0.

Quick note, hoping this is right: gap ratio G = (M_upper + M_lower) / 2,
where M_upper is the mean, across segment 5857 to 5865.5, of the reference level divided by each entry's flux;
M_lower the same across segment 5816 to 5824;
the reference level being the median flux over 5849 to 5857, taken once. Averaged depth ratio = 0.99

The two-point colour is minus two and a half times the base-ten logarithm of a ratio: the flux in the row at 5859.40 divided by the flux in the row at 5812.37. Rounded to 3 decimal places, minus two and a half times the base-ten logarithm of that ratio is 0.037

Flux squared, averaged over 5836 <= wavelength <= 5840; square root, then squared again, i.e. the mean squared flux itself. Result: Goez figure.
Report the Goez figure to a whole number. 237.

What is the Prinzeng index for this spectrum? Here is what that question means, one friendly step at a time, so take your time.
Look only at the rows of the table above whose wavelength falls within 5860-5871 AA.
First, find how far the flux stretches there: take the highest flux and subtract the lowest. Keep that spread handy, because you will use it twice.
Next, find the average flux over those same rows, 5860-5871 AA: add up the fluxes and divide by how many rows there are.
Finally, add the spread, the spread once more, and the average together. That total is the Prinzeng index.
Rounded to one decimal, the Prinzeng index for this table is 16.9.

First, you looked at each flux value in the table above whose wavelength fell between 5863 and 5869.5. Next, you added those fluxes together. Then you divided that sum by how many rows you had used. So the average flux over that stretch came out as 15.1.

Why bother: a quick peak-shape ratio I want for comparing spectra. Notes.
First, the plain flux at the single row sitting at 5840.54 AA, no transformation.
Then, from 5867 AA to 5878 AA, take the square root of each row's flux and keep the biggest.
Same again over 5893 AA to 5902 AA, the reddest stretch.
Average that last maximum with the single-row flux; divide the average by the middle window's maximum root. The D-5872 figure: 2.47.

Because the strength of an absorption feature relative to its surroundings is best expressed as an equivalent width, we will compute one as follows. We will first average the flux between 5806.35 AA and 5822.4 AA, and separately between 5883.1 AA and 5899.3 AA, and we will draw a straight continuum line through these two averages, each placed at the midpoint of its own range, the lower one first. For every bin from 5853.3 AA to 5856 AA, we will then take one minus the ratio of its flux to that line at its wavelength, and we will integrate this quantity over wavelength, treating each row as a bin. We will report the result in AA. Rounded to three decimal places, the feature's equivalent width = -0.043 AA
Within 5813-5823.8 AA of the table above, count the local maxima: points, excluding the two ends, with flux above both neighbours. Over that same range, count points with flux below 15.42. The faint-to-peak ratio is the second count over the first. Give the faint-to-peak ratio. 4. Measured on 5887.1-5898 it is 8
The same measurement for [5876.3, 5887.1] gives 7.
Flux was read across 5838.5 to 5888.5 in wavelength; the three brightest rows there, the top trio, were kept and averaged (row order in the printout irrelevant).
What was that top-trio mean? 15.5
